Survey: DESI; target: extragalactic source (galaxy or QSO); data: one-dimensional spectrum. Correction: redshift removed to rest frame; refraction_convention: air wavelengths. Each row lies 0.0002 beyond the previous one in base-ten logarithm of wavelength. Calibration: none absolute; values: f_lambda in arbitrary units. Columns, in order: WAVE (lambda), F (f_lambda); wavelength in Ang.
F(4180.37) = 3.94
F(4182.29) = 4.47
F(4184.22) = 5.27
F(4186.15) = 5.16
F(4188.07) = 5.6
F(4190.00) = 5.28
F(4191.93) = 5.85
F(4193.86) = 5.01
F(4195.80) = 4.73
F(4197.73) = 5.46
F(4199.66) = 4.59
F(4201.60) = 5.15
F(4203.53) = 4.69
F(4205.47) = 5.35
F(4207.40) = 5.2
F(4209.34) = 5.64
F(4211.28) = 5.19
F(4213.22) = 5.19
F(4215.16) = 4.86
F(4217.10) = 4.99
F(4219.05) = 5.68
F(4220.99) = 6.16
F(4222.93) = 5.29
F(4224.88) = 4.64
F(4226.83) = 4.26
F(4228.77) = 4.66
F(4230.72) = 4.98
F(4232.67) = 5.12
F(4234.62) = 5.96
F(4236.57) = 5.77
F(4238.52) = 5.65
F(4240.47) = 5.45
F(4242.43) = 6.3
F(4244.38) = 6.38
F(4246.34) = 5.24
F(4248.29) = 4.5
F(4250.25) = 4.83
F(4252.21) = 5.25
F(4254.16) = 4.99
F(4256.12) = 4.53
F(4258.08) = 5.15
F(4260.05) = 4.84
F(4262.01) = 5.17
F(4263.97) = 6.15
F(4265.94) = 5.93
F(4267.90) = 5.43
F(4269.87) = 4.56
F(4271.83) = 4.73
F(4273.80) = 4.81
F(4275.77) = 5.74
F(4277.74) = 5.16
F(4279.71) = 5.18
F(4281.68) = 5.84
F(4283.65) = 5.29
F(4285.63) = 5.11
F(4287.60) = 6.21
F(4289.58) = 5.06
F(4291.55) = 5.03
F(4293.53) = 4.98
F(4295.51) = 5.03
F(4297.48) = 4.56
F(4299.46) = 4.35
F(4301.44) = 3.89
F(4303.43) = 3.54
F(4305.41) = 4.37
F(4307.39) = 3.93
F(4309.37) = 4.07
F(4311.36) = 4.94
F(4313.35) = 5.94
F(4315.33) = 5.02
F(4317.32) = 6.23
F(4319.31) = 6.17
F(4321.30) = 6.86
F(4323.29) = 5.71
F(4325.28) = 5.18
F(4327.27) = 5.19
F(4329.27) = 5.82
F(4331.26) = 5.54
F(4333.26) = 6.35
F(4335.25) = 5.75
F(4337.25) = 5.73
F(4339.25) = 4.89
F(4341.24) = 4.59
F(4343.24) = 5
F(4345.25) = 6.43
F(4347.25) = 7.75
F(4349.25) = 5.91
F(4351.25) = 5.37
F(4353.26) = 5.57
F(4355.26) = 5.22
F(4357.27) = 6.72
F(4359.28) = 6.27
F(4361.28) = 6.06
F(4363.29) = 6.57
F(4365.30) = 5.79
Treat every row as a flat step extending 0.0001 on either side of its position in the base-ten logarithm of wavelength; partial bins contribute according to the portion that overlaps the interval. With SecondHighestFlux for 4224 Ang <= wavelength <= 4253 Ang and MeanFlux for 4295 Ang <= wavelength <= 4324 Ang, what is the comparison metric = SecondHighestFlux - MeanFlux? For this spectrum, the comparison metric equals 1.33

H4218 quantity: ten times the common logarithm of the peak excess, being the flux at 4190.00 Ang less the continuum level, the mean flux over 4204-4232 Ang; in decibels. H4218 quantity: -9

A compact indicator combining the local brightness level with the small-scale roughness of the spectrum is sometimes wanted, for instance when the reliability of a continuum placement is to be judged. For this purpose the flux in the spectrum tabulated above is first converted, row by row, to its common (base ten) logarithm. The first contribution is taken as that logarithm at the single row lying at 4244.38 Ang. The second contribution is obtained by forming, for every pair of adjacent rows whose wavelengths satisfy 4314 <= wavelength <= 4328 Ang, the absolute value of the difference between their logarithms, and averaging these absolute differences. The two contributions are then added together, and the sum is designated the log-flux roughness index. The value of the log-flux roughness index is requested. 0.85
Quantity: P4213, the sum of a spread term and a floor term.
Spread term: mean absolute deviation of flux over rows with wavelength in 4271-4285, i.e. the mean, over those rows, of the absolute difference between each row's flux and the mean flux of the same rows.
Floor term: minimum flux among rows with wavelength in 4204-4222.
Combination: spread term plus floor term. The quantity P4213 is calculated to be 5.18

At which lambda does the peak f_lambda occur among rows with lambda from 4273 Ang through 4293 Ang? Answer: 4287.60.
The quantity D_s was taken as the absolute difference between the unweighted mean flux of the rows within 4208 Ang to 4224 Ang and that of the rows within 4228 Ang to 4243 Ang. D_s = 0.11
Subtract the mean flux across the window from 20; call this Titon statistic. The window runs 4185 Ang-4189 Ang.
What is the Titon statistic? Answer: 14.6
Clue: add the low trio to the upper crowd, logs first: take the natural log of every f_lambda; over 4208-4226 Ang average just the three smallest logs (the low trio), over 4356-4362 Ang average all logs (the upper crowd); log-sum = 3.42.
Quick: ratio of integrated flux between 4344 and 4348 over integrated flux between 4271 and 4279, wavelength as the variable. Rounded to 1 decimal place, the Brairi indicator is 0.7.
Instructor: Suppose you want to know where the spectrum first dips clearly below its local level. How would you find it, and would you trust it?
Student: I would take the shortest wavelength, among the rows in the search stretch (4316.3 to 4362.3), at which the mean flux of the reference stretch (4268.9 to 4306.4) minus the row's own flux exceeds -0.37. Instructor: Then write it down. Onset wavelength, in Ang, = 4325.28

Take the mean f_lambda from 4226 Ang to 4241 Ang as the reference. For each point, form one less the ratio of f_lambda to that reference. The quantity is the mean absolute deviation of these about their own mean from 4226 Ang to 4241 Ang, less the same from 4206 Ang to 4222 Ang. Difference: 0.02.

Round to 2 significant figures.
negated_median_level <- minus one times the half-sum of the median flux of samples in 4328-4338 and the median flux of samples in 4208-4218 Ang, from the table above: -5.5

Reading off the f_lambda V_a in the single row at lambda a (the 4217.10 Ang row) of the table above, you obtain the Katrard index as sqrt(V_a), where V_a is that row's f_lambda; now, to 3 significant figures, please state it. 2.23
